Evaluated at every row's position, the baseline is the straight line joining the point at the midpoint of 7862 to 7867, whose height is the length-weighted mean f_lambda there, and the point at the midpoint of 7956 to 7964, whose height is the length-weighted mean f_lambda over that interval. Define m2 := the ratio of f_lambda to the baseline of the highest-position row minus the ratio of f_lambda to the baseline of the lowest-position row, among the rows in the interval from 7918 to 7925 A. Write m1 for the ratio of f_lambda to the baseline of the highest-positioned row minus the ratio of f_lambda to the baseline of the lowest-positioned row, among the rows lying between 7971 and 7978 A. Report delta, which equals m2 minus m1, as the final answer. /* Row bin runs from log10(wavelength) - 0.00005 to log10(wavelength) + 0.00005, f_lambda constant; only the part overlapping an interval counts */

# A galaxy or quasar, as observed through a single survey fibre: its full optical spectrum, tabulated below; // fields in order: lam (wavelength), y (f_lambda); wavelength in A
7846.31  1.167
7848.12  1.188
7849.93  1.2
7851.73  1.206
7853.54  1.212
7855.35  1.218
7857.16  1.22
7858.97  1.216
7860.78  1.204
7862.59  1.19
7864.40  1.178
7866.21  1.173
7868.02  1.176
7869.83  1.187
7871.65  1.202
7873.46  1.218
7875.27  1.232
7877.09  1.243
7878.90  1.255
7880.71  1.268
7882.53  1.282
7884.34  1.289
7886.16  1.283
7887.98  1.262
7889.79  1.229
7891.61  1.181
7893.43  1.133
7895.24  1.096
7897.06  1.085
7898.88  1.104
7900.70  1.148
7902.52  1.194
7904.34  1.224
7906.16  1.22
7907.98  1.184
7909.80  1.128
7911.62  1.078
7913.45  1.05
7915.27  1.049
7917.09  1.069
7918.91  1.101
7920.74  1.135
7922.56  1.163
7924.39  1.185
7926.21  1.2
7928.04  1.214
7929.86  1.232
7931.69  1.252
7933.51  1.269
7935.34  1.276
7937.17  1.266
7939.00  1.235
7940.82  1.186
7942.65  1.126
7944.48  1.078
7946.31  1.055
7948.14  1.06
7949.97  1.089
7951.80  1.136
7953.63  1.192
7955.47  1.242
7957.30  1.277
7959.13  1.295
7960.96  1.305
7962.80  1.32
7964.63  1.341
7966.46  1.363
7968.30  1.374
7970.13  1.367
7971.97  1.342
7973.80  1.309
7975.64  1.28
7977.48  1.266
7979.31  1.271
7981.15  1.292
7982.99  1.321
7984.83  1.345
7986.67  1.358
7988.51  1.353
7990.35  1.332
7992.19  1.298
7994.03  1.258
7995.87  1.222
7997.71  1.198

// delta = 0.13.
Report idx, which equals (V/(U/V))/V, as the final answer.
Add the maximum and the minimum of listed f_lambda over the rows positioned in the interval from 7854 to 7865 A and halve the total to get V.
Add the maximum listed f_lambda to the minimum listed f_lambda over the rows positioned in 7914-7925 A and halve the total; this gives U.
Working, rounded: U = 1.12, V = 1.20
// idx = 1.07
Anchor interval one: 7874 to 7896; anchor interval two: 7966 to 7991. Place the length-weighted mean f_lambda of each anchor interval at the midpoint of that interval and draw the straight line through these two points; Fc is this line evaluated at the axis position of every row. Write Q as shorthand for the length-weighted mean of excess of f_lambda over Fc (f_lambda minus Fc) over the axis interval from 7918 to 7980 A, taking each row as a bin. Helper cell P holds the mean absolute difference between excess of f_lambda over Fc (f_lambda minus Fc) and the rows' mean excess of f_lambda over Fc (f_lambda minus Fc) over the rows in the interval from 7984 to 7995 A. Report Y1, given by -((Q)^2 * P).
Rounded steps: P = 0.03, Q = -0.07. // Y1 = -0.0001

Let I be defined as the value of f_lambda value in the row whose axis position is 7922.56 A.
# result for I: 1.163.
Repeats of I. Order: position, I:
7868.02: 1.176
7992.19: 1.298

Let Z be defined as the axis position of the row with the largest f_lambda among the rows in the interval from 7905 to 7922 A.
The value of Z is 7906.16 A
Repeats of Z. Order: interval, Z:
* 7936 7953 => 7937.17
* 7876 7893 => 7884.34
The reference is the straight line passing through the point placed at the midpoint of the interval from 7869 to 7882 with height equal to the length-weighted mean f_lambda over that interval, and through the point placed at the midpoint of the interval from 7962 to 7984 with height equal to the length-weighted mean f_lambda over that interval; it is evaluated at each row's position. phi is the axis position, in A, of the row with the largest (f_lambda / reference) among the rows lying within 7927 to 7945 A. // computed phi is 7935.34 A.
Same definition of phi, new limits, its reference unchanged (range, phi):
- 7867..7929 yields 7884.34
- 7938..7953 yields 7939.00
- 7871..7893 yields 7884.34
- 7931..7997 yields 7968.30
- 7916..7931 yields 7929.86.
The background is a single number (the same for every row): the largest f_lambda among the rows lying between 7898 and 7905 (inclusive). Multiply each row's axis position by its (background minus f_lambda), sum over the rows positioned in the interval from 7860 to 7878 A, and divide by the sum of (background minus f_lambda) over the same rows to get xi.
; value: 7865.3 A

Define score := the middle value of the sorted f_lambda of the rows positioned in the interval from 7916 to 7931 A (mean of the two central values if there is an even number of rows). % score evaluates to 1.17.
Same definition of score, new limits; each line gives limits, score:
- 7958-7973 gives 1.34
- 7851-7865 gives 1.21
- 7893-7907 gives 1.14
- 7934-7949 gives 1.16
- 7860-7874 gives 1.19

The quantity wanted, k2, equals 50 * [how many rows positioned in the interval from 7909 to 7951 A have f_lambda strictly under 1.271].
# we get 1100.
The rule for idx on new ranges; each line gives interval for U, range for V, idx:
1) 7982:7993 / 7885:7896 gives 0.90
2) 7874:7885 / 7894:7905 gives 0.92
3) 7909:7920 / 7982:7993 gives 1.22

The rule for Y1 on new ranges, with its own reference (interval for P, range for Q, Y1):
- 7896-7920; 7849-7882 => 0.0000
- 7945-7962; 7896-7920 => -0.0014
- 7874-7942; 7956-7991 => 0.0000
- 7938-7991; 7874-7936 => -0.0003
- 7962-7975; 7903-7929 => -0.0003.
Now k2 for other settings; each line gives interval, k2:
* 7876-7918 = 1000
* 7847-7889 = 1000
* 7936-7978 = 600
